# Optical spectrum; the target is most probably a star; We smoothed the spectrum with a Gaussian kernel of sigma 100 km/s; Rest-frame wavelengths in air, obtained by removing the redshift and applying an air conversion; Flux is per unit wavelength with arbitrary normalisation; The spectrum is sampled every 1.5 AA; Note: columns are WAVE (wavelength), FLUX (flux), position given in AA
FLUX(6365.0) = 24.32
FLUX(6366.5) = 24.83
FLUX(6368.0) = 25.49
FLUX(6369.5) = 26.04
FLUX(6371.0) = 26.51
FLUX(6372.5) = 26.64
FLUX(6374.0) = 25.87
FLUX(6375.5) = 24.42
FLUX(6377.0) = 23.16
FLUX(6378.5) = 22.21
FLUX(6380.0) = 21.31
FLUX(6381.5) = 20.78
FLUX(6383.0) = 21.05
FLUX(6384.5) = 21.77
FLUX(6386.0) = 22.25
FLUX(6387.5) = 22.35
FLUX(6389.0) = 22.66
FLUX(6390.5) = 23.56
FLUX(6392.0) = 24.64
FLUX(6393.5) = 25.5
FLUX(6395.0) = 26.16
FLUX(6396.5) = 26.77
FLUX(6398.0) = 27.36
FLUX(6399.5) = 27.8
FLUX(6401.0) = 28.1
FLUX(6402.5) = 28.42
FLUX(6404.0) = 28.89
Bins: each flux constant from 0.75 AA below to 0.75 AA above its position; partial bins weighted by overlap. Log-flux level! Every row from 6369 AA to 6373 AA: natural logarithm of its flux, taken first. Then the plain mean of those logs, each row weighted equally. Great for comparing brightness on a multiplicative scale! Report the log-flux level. 3.27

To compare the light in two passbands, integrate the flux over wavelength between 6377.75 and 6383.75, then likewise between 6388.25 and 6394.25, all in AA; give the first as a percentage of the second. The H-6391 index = 89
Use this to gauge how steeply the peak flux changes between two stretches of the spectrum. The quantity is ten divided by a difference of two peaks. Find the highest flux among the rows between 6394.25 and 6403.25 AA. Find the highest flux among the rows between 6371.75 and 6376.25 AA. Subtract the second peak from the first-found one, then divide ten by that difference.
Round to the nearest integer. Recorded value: 6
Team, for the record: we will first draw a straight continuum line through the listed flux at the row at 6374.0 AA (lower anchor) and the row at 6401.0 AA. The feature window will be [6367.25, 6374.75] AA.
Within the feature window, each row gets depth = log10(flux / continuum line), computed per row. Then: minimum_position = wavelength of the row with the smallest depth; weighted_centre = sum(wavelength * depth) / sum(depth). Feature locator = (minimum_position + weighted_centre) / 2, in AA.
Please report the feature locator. 6372.5 AA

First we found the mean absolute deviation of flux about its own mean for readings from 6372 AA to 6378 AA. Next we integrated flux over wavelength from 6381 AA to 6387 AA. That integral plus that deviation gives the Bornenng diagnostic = 130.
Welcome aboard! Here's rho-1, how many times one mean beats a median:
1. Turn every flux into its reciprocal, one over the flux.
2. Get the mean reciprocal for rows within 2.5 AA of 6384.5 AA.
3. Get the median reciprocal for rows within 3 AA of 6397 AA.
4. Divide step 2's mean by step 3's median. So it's 1.25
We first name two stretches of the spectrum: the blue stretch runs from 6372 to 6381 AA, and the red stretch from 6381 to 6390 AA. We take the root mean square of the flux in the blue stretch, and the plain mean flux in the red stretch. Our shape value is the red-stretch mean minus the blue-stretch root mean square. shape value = -2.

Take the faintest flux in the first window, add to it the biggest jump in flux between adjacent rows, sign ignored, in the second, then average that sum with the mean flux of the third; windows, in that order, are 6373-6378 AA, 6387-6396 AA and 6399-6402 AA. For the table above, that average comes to 26.1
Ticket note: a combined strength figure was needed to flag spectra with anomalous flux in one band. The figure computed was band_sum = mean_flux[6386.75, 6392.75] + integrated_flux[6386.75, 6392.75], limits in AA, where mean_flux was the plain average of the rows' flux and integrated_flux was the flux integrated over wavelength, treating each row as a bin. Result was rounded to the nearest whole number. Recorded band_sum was 163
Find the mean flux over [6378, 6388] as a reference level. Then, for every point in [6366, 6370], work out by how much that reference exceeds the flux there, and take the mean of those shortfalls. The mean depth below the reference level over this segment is -3.8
